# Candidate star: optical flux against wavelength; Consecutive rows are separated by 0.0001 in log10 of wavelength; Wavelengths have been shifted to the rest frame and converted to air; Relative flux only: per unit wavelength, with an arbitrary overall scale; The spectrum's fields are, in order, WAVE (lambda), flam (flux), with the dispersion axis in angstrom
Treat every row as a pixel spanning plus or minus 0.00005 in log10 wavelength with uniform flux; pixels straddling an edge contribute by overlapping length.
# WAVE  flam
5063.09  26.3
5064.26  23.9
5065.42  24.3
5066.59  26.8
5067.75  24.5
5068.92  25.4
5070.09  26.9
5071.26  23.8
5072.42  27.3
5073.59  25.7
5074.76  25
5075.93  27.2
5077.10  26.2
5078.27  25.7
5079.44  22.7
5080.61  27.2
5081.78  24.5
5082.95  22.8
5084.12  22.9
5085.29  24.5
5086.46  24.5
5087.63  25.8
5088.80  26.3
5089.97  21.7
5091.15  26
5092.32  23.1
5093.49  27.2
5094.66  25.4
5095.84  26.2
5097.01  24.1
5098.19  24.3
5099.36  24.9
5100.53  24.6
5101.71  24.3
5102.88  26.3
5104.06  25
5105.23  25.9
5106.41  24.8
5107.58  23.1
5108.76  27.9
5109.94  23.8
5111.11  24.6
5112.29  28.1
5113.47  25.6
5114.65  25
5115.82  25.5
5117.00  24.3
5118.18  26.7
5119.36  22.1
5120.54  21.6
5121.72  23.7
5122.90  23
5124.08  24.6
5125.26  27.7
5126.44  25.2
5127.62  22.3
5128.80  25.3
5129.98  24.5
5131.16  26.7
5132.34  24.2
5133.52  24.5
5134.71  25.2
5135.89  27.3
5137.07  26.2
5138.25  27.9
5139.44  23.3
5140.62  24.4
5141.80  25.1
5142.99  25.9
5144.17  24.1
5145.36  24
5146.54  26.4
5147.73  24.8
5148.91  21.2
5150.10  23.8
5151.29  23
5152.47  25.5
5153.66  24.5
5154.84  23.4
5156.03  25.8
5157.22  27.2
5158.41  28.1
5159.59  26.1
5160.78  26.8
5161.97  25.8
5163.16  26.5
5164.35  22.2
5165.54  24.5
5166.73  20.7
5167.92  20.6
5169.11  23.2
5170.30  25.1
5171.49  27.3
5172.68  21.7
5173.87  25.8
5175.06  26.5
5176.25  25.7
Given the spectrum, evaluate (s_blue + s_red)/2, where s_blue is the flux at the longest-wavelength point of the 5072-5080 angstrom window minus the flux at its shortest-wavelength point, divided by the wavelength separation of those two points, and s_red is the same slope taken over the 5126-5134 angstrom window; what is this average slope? -0.38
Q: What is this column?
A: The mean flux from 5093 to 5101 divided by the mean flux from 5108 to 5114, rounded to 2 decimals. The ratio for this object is 0.97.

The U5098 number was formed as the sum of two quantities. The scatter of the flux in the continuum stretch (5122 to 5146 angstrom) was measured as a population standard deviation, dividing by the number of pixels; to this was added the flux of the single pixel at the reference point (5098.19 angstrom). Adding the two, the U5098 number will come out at 25.8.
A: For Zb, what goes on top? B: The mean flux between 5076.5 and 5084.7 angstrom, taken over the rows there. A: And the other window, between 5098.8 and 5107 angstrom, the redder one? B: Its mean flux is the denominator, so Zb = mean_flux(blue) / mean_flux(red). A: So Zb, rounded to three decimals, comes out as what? 0.978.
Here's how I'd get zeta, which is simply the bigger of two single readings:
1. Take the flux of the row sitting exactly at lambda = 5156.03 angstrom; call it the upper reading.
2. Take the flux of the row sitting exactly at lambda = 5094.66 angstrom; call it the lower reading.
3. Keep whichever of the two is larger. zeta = 25.8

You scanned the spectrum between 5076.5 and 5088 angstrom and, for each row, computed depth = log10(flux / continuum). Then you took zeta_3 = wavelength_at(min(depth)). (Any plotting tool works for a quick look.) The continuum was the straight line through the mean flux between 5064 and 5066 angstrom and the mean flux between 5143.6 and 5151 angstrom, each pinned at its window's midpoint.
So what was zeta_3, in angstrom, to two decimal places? 5079.44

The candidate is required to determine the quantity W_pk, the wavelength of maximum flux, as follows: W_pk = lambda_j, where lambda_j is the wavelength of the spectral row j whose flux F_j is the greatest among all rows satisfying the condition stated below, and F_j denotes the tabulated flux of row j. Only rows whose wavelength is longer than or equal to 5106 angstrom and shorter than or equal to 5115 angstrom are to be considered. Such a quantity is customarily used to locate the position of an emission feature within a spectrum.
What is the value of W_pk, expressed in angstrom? 5112.29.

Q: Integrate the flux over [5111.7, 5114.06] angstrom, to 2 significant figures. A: 63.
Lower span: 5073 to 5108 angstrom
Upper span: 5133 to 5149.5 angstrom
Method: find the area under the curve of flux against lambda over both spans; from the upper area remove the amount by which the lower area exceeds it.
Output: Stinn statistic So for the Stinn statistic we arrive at -47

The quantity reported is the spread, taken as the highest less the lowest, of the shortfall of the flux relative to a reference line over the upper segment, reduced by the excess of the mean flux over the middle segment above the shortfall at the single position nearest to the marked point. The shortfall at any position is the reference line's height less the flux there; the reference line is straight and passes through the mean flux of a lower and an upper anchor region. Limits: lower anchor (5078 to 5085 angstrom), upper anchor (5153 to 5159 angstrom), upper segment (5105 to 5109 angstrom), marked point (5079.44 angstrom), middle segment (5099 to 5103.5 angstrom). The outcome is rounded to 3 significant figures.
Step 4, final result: -18.7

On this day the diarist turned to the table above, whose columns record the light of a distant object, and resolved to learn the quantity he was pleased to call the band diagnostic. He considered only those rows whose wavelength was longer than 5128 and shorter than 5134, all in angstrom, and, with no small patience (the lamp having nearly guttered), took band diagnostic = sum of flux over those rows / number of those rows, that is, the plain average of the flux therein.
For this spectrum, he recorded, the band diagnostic 25.0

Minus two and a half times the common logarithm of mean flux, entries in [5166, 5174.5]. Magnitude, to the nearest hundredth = -3.43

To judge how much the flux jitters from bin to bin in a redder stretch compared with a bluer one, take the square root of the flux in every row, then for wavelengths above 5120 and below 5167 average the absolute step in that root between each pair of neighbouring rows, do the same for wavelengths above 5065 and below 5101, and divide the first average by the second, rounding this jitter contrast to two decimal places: 0.97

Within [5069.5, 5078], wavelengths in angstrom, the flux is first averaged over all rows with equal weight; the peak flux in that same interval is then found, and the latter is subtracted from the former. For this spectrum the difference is -1.3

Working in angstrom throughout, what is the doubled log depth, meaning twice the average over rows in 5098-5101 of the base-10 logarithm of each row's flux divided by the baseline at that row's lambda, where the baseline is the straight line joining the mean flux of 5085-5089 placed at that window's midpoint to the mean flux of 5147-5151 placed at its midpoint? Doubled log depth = -0.01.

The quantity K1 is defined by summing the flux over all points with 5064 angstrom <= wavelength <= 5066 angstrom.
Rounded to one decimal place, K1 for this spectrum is 48.2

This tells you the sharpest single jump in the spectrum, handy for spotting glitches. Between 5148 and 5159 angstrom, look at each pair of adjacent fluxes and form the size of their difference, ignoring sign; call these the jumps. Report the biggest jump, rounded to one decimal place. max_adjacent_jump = 2.6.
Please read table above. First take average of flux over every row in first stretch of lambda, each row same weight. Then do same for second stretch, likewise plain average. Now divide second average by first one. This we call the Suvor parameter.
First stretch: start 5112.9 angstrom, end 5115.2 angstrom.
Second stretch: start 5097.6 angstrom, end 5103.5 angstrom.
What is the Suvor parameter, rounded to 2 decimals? 0.98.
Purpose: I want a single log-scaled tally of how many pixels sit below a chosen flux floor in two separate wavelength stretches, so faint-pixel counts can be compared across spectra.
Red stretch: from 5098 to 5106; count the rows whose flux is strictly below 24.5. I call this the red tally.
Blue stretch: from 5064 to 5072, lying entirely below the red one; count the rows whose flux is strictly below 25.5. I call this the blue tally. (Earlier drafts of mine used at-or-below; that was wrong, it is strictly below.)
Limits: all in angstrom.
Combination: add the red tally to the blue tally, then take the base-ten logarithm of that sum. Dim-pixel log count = 0.85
